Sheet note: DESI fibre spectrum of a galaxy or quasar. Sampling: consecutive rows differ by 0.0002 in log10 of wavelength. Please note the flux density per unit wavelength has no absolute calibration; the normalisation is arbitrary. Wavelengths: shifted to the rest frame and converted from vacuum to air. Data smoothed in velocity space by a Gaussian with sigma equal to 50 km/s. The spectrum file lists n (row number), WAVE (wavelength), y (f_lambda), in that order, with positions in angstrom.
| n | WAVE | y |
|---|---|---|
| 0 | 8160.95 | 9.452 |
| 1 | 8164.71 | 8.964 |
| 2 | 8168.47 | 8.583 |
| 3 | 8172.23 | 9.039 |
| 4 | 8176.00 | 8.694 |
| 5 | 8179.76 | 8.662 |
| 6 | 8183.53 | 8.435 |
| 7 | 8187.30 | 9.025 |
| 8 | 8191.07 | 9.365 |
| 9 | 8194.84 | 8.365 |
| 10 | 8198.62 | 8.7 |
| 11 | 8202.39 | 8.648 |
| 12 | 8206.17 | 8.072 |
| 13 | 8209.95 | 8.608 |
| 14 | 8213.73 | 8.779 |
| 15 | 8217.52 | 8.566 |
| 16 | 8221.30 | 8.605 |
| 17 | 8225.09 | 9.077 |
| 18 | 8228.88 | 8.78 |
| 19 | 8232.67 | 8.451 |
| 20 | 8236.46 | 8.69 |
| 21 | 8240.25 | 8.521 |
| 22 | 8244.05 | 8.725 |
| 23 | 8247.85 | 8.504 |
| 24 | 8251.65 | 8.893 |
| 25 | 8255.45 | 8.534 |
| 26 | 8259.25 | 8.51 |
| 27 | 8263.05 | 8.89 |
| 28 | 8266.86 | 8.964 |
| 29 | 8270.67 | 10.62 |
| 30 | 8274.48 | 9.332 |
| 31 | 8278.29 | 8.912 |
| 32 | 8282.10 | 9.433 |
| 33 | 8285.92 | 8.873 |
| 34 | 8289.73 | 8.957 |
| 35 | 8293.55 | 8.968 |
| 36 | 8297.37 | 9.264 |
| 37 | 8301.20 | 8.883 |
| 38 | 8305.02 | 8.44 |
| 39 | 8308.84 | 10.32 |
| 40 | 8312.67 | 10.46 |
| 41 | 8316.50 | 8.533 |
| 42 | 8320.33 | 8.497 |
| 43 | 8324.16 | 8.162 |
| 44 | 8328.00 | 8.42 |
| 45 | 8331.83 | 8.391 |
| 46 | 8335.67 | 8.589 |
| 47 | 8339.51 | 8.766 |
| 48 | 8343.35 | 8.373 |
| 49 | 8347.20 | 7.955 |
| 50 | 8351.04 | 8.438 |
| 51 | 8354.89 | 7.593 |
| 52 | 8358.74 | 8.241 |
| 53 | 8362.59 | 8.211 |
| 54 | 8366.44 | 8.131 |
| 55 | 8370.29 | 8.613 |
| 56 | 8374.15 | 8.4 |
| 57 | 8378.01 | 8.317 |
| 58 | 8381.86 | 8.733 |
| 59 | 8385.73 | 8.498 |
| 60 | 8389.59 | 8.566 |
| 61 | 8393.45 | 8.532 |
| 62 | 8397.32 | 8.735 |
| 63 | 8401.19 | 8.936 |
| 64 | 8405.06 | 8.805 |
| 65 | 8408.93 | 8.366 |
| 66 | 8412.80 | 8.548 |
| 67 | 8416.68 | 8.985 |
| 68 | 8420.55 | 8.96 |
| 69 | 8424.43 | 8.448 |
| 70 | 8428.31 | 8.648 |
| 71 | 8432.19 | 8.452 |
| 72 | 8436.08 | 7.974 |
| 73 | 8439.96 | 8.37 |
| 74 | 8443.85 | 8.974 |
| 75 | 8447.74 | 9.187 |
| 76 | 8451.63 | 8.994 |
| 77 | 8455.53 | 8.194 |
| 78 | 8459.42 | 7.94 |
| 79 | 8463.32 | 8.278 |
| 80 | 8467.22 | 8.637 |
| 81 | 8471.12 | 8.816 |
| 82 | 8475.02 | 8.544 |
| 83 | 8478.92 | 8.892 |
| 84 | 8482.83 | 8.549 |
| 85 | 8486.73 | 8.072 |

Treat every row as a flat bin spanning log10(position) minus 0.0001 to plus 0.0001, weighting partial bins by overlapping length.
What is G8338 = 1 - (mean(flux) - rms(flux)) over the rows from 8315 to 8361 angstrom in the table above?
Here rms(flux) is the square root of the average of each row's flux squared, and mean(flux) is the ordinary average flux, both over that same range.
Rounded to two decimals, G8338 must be 1.01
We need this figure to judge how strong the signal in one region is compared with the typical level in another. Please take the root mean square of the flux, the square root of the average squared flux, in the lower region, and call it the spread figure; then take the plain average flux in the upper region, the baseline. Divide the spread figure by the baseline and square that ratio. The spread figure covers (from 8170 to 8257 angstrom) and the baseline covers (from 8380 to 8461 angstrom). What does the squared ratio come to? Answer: 1.02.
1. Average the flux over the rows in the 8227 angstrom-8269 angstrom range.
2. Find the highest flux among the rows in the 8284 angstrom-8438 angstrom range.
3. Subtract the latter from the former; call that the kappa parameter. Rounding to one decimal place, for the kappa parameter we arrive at -1.8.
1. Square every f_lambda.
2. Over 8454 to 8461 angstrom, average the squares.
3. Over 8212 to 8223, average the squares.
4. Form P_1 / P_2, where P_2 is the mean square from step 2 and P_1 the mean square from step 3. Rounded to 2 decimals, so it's 1.15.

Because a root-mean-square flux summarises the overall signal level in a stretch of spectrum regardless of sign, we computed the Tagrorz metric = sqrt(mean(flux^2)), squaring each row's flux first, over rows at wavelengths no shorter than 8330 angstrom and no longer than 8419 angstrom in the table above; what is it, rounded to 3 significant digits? 8.47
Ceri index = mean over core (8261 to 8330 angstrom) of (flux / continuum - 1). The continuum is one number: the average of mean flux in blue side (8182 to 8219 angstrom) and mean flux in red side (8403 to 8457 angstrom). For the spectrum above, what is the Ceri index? 0.05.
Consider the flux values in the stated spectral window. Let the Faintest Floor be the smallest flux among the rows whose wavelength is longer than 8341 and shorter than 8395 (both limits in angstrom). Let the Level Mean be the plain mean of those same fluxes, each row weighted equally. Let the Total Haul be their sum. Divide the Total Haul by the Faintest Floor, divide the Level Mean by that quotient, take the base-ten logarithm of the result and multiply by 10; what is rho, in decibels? -2.7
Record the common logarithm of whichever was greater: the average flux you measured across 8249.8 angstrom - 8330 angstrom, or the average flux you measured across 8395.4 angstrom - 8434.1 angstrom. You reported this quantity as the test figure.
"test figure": 0.956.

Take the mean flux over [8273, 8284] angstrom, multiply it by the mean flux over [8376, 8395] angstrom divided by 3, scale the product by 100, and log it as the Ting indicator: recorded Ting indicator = 2623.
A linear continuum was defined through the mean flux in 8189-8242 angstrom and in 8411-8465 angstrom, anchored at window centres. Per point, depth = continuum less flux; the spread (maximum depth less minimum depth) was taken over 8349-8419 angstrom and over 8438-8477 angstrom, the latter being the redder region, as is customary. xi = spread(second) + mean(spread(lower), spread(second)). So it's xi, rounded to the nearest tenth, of 2.6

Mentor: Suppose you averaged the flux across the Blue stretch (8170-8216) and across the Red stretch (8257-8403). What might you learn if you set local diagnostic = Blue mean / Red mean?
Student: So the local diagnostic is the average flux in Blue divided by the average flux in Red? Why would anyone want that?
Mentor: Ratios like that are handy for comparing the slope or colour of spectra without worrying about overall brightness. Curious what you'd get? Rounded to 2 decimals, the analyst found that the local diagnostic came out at 0.99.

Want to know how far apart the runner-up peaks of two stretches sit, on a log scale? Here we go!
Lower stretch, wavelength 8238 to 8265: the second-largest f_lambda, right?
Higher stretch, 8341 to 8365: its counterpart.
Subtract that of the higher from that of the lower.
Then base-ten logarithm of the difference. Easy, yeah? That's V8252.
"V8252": -0.29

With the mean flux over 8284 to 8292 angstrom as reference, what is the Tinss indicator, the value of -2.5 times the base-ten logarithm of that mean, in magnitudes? -2.38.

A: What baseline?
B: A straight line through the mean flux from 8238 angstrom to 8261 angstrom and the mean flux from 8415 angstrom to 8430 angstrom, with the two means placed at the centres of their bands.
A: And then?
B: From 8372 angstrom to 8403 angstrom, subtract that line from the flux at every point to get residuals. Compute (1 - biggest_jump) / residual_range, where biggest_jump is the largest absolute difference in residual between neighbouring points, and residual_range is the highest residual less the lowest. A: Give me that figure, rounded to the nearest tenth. 1.0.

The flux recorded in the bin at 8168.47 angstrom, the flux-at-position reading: 8.583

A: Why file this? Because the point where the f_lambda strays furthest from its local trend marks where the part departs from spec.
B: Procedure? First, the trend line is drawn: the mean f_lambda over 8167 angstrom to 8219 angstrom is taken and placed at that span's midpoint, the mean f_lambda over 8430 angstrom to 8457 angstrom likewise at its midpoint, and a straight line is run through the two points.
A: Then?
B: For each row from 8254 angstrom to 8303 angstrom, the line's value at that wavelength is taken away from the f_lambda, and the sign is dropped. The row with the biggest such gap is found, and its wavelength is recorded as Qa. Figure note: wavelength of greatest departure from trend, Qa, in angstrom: 8270.67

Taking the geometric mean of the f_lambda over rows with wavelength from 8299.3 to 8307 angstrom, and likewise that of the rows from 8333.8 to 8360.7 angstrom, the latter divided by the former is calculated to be 0.96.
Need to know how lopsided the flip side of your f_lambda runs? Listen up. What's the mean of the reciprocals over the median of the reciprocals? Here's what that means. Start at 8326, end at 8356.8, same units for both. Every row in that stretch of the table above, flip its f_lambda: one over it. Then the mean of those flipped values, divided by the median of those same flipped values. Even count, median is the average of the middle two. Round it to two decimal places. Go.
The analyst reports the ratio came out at 1.01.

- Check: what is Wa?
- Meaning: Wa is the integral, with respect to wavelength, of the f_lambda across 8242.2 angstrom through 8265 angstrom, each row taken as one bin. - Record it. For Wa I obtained 198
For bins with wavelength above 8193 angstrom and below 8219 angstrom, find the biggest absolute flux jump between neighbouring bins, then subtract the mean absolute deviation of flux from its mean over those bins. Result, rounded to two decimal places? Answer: 0.40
